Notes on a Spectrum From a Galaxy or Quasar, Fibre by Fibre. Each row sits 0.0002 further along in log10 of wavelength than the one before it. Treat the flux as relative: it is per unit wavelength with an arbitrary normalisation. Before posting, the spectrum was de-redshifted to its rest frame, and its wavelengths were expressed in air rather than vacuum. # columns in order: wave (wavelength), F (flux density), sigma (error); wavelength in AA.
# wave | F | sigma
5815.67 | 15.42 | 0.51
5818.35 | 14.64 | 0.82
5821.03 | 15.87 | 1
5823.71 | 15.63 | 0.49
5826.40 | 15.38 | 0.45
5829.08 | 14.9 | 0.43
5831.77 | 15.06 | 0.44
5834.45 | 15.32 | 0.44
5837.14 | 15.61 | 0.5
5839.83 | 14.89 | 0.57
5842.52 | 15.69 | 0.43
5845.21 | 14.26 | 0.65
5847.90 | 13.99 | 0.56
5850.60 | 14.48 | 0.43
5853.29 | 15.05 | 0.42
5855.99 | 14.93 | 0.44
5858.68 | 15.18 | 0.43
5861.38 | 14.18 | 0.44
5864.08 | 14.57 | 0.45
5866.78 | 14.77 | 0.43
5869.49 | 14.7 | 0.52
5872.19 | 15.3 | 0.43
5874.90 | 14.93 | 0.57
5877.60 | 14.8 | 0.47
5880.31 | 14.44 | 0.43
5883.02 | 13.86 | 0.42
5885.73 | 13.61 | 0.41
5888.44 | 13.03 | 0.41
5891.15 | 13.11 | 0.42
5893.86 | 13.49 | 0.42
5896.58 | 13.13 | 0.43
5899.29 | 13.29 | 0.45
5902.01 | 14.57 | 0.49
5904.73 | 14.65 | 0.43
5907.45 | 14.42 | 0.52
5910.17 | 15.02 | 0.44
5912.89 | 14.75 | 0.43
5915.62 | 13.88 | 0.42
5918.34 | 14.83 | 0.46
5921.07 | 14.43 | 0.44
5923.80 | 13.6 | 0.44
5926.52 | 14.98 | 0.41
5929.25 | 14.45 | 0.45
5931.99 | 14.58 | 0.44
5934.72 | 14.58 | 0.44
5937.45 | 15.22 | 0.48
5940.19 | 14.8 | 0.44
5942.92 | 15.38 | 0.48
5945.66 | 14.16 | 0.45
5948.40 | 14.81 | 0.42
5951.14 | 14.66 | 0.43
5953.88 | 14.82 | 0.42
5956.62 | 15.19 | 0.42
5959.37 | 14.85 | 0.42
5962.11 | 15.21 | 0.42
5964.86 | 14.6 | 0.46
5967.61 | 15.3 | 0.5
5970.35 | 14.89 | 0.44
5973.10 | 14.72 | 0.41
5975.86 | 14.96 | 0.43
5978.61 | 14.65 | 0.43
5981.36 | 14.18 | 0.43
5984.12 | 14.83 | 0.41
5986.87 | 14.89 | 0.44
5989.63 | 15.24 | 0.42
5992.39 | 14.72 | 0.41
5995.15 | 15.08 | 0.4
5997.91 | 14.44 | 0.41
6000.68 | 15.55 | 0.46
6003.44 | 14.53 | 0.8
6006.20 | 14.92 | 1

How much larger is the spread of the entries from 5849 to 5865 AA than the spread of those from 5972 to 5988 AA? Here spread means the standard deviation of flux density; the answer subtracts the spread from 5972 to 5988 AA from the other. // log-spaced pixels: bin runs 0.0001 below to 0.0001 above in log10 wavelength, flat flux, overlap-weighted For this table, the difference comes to 0.1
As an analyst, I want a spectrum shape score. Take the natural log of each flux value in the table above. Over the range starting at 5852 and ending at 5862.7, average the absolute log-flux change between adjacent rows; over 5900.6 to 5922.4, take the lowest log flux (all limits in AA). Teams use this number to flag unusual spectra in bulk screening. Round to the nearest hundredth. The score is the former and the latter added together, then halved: 1.33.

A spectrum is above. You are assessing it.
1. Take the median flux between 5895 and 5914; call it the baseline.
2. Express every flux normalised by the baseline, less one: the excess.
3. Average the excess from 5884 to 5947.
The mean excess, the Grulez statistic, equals -0.021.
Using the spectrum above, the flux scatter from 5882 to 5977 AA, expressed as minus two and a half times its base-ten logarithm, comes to 0.4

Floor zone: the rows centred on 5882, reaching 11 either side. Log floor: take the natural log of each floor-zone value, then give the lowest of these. 2.57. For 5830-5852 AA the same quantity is 2.64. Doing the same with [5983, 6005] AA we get 2.67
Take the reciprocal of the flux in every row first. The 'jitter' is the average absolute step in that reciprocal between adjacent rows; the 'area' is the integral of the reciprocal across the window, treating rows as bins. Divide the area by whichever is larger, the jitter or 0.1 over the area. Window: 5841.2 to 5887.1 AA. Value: 99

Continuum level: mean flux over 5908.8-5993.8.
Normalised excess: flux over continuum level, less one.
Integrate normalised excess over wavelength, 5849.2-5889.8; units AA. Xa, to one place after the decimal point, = -0.6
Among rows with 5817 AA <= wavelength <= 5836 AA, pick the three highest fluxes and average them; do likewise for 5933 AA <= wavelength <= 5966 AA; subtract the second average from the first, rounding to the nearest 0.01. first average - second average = 0.36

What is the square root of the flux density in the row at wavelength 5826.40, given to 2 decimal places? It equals 3.92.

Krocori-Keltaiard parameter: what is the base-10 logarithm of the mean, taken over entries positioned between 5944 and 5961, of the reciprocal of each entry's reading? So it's -1.169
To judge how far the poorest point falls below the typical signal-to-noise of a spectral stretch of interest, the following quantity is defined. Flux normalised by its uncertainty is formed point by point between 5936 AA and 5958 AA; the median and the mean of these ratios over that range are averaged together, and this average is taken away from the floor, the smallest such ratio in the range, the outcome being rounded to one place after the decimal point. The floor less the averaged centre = -2.3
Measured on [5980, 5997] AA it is -2.8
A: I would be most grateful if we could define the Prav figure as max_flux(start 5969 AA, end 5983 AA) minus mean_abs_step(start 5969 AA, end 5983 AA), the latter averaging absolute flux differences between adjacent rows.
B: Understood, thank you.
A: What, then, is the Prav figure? 14.7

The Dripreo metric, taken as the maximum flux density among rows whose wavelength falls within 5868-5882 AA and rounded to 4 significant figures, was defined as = 15.30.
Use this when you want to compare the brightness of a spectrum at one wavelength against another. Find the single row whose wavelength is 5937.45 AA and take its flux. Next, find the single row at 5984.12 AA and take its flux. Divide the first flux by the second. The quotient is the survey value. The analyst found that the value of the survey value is 1.03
